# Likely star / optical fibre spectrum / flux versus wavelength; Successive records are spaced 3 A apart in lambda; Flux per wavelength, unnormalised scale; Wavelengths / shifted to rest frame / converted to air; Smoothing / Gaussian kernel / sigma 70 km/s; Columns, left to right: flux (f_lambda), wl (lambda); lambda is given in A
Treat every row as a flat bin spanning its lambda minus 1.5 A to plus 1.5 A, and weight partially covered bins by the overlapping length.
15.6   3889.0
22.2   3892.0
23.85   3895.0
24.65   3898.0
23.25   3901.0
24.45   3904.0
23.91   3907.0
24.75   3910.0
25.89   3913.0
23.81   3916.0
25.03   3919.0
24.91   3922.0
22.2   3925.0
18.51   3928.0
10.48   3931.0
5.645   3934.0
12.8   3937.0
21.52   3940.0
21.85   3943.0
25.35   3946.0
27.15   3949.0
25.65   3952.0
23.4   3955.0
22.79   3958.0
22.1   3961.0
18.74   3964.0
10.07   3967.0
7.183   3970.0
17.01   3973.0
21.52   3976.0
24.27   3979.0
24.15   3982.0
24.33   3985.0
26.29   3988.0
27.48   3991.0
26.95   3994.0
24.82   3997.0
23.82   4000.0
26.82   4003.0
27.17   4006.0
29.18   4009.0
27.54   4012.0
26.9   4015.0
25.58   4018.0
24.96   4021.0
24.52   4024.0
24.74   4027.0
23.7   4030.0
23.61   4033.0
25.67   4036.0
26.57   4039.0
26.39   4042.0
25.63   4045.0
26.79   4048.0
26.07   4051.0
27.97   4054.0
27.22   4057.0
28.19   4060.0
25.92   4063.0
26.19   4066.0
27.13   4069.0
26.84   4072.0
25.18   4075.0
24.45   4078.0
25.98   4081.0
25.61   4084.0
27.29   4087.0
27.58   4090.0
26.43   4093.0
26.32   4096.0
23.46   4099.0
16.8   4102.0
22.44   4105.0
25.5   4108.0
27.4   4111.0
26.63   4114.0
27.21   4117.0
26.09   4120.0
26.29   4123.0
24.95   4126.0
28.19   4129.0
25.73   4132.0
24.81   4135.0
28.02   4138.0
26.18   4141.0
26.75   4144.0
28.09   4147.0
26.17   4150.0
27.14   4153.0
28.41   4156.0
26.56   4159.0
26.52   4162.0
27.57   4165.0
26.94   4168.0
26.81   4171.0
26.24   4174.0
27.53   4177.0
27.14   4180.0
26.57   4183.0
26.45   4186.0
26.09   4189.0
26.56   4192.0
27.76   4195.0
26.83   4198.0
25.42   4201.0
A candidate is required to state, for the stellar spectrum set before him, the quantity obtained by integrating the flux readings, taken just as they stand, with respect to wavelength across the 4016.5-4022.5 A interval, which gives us 152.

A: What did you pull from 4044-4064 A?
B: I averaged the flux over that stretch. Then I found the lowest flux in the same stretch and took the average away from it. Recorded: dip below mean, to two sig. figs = -1.2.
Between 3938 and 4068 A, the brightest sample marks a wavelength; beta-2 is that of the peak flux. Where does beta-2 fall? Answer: 4009.0 A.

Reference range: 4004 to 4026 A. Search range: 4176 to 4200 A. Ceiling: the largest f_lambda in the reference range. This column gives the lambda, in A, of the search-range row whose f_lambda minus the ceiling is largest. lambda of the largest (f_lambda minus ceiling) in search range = 4195.0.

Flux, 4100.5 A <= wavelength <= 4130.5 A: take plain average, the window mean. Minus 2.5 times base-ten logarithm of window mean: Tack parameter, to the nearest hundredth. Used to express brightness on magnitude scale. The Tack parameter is -3.50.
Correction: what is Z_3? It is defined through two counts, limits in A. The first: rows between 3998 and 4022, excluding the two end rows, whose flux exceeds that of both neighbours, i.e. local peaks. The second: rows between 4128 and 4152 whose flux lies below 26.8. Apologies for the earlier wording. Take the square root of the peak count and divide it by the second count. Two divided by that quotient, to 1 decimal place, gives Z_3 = 10.0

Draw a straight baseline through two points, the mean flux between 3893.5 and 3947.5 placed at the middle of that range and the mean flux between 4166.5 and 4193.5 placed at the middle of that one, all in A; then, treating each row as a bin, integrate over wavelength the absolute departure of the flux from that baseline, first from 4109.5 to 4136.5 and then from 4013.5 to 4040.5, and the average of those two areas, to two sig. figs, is 38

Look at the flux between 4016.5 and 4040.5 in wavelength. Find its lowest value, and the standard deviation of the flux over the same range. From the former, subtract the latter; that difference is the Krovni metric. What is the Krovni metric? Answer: 23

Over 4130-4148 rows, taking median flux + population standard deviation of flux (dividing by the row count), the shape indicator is 27.6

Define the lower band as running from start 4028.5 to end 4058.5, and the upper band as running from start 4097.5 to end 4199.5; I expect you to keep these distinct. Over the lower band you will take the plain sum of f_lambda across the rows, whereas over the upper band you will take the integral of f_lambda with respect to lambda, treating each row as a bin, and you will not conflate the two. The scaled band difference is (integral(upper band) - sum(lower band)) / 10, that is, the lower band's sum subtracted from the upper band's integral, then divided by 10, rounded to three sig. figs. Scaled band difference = 242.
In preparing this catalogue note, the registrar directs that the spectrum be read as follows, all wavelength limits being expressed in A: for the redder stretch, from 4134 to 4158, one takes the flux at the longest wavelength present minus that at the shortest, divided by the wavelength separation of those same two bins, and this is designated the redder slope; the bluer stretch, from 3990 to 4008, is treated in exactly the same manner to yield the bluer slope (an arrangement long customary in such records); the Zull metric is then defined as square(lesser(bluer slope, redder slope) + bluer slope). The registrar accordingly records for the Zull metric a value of 0.0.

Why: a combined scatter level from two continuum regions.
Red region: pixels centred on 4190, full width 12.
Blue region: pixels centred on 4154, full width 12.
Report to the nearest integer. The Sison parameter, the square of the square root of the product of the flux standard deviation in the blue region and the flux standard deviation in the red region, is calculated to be 1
